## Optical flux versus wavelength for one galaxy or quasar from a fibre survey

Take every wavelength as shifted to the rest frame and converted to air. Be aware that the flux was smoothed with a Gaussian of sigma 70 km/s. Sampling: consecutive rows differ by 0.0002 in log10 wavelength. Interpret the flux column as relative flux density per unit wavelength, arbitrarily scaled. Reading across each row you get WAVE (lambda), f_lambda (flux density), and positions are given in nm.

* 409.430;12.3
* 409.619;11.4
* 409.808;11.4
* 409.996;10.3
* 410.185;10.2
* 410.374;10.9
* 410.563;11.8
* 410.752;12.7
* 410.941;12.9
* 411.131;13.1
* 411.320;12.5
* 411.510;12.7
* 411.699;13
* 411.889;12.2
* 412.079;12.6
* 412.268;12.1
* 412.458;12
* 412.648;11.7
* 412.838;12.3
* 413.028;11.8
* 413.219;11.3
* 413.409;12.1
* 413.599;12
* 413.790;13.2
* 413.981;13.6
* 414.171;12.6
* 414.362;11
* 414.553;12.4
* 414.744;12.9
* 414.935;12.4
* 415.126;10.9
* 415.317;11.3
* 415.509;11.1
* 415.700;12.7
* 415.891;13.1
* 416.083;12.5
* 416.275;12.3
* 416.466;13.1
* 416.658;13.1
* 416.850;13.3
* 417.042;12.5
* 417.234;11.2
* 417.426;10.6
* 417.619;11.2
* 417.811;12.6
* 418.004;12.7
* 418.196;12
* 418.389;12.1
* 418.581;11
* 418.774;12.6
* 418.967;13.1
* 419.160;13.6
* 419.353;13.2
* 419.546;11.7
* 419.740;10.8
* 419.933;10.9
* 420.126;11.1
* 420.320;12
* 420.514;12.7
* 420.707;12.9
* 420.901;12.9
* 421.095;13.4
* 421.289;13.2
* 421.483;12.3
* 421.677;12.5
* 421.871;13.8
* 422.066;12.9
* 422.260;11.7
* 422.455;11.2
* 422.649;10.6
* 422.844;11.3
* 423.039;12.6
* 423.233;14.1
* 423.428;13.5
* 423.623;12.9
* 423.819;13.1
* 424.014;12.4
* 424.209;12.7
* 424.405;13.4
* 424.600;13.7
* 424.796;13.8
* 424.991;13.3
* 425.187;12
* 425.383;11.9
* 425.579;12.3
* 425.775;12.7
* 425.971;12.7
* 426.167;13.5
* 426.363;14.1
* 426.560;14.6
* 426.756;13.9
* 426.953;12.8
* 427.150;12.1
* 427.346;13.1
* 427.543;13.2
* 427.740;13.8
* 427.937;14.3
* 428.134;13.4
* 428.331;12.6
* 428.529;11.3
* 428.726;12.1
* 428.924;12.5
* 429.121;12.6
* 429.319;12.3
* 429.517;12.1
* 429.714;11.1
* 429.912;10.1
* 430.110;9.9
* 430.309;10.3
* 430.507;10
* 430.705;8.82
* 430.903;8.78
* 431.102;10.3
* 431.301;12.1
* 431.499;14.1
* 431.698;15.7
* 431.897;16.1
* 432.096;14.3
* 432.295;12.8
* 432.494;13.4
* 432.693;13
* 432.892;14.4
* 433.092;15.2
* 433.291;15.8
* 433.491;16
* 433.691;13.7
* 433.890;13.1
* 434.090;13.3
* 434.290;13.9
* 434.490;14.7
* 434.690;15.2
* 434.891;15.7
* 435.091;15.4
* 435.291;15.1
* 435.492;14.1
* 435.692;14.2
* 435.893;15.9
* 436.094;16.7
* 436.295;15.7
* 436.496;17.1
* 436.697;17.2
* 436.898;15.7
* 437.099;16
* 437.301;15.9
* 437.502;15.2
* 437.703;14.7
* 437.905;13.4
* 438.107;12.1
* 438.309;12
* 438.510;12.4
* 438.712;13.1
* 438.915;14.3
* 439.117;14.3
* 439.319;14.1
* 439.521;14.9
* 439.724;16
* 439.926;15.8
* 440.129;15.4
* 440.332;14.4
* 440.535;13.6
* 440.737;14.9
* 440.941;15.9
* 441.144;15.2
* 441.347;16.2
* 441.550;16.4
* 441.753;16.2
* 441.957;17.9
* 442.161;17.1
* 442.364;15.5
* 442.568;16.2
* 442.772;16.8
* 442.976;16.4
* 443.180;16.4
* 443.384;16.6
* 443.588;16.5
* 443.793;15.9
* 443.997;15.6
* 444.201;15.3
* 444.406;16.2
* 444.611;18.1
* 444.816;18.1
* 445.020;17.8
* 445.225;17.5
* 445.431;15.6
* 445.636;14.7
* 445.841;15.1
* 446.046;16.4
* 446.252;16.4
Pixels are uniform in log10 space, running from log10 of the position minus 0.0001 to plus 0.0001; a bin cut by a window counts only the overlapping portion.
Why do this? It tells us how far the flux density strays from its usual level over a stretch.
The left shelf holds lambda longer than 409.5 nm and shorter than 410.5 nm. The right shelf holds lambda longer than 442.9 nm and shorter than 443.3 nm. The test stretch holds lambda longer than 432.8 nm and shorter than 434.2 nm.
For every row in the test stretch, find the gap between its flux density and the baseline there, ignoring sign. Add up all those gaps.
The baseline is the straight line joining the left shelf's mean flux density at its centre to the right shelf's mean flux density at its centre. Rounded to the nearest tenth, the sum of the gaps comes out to 7.5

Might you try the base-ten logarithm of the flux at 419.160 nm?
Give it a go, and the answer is 1.13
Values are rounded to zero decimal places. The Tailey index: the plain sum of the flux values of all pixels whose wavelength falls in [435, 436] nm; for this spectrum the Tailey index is 75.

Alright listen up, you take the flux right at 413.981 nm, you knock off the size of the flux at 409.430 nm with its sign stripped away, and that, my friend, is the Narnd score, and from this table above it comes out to 1.3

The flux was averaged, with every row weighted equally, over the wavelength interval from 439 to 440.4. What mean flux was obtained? 15.0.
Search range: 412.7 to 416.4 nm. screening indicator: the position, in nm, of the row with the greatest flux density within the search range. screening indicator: 413.981 nm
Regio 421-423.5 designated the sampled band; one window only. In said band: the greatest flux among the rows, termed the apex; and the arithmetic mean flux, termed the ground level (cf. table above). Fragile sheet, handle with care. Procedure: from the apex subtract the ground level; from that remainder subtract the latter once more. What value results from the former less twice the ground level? -11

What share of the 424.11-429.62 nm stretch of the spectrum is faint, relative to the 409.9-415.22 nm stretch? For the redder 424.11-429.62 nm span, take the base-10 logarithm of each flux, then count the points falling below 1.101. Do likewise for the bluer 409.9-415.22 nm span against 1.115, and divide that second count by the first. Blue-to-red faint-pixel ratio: 2.3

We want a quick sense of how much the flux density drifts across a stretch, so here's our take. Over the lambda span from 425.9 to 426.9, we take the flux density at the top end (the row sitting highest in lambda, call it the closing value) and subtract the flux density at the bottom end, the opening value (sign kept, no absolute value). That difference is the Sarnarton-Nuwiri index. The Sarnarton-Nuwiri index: 1.2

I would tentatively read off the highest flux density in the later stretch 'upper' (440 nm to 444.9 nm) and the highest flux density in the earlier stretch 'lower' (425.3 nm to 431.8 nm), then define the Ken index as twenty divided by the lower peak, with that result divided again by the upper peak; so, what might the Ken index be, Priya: 0.07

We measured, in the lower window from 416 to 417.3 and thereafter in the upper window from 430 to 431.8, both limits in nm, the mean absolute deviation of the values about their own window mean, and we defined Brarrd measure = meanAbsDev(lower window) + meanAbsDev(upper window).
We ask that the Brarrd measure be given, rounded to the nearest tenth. 2.4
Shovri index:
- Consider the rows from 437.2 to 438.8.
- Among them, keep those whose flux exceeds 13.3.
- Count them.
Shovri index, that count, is 4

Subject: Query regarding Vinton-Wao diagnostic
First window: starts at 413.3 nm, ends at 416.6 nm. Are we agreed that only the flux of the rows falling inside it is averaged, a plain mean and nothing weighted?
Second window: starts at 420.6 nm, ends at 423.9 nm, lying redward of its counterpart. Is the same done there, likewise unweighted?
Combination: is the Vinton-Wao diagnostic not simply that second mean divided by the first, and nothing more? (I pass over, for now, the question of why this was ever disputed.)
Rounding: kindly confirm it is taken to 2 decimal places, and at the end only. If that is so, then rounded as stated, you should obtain 1.03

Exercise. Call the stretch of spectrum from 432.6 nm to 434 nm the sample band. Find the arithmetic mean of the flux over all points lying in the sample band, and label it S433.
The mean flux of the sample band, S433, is 14.5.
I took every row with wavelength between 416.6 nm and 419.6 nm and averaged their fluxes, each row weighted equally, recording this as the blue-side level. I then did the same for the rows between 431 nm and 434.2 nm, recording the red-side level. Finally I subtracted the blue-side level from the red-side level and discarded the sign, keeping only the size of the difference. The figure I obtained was 1.7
